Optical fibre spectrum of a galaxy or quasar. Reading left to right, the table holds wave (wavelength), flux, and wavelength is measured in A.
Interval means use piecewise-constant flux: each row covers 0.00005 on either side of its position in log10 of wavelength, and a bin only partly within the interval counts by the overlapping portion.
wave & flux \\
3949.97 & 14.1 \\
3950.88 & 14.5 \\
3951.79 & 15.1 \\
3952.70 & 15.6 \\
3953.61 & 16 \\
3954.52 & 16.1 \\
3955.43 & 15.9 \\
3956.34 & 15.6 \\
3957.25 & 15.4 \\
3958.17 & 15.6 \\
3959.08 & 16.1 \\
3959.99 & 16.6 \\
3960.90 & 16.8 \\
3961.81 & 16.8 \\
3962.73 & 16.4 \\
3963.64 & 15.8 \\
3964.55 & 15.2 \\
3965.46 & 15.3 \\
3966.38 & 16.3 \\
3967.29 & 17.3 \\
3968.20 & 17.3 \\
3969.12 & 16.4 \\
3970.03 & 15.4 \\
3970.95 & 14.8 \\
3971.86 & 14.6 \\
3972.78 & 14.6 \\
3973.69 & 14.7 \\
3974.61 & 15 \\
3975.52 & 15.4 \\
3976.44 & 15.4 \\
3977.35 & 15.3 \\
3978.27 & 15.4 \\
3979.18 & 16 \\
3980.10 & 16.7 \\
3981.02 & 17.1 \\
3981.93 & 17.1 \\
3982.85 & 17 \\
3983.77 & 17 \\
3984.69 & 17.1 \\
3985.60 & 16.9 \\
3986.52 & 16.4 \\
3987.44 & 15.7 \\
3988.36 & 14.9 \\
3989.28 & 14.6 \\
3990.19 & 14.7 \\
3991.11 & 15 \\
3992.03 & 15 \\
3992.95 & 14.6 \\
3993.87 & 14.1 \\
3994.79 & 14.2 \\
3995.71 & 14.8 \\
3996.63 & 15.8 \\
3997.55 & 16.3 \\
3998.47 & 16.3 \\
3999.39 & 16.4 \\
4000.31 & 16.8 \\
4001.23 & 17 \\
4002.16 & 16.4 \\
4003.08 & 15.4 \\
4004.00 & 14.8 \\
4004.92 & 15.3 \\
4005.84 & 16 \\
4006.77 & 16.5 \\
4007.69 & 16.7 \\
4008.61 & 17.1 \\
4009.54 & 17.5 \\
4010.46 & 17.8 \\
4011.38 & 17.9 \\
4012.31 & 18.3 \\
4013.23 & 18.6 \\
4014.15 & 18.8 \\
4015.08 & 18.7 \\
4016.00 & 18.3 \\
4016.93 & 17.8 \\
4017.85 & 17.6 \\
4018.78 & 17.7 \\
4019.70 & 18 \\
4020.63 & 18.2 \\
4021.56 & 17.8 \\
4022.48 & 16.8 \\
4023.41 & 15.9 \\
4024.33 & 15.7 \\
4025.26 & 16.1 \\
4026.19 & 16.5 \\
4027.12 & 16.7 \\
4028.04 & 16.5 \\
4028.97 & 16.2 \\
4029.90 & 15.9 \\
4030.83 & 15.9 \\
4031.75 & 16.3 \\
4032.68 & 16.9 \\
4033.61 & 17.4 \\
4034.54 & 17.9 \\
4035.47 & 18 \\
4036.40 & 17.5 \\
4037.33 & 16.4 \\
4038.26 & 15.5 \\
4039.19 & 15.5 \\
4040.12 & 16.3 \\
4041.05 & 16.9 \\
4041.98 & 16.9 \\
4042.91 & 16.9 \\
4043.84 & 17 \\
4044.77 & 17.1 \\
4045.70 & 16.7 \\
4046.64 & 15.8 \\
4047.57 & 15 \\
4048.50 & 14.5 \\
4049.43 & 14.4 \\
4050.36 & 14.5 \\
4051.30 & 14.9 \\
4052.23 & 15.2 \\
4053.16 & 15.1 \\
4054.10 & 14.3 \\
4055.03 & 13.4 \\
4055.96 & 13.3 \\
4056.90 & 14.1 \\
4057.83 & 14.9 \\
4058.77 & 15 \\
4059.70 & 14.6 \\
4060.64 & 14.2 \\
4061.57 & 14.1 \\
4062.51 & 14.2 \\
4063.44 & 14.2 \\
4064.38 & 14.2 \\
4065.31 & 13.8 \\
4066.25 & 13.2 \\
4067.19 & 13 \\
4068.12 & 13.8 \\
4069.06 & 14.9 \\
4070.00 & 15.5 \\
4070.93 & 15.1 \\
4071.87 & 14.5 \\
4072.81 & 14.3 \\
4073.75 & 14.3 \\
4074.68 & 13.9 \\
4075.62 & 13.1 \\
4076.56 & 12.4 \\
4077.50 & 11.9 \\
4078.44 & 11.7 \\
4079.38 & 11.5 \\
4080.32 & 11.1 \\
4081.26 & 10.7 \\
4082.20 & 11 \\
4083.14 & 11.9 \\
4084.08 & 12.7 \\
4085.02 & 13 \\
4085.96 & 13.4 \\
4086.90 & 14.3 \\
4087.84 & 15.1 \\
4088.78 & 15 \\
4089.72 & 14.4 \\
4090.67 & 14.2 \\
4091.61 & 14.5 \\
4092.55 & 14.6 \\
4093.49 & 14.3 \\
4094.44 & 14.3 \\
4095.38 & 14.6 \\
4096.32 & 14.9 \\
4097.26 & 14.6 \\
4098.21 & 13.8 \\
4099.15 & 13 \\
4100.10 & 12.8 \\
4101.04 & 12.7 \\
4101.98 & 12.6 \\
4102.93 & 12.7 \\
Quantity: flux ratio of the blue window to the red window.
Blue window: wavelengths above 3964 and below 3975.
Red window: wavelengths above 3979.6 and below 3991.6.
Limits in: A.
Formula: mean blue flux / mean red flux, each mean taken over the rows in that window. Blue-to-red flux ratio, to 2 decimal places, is 0.96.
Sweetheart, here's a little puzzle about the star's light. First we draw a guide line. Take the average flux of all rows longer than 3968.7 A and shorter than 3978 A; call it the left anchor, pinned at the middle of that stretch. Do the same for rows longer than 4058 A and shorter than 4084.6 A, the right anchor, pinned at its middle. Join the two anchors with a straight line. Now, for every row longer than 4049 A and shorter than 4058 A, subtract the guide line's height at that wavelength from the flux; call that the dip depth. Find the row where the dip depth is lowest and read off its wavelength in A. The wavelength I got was 4055.96 A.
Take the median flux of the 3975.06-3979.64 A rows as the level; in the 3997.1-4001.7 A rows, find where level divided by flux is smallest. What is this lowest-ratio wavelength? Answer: 4001.23 A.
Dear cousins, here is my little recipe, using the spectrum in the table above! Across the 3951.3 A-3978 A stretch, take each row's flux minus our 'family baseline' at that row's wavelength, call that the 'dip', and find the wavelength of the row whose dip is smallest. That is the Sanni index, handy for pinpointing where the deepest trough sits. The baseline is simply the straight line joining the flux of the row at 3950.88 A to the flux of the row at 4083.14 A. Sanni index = 3971.86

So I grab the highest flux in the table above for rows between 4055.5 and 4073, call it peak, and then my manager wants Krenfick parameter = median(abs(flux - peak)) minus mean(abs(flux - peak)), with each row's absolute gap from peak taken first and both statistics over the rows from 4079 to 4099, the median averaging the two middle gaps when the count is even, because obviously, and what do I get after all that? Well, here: -0.78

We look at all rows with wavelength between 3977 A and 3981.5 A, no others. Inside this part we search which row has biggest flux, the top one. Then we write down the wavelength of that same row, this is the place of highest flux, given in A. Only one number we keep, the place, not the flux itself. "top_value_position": 3981.02 A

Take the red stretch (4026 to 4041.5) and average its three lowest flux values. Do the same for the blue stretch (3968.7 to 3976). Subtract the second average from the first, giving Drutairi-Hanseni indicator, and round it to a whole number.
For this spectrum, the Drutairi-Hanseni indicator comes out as 1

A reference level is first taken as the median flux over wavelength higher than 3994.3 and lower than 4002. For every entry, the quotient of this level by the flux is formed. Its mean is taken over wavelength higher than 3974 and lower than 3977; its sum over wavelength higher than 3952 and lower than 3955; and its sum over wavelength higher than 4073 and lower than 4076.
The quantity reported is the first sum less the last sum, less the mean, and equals -1.55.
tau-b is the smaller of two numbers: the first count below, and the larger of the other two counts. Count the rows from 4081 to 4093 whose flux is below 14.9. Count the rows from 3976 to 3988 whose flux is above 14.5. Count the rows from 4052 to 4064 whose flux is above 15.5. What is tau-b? 11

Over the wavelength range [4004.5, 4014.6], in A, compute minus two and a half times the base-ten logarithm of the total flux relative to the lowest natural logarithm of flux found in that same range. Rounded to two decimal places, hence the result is -4.61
